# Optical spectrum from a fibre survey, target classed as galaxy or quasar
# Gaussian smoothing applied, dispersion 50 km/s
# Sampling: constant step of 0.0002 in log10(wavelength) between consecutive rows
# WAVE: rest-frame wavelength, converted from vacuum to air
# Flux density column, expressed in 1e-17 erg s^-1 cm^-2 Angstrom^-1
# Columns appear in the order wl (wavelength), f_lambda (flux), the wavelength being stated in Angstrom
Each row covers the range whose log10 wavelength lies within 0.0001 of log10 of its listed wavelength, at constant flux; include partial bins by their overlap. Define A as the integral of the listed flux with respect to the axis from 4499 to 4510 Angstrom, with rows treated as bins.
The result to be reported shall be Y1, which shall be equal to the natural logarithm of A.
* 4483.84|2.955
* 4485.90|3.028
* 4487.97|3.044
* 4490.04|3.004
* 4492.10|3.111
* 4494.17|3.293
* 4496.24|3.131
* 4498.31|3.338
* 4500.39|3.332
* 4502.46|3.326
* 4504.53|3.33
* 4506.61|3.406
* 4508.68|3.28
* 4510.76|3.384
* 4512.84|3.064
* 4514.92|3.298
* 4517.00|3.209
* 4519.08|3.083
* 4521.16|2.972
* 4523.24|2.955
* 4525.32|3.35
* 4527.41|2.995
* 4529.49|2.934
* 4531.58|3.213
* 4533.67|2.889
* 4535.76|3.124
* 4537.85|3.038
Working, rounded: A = 36.7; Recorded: 3.60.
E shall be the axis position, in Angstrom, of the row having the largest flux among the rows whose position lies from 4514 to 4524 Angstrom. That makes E 4514.92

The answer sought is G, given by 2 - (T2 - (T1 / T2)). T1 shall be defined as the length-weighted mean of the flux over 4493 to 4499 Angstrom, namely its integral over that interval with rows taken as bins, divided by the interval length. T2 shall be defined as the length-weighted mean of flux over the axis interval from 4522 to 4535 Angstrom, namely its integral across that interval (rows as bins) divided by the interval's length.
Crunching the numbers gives 0.0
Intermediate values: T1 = 3.25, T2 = 3.06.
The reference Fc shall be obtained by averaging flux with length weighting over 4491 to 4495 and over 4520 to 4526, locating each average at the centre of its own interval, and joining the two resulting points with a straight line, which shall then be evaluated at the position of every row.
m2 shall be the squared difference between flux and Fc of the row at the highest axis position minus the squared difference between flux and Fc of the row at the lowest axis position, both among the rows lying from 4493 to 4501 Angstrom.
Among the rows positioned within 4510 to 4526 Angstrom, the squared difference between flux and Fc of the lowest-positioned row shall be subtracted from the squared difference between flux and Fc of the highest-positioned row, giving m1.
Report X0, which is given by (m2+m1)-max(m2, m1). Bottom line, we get 0.013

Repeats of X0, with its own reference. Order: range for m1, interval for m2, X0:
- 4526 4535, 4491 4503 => 0.018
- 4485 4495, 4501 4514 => -0.030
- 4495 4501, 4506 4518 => -0.057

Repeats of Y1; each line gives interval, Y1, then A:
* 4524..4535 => 3.52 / 33.8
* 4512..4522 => 3.44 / 31.3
